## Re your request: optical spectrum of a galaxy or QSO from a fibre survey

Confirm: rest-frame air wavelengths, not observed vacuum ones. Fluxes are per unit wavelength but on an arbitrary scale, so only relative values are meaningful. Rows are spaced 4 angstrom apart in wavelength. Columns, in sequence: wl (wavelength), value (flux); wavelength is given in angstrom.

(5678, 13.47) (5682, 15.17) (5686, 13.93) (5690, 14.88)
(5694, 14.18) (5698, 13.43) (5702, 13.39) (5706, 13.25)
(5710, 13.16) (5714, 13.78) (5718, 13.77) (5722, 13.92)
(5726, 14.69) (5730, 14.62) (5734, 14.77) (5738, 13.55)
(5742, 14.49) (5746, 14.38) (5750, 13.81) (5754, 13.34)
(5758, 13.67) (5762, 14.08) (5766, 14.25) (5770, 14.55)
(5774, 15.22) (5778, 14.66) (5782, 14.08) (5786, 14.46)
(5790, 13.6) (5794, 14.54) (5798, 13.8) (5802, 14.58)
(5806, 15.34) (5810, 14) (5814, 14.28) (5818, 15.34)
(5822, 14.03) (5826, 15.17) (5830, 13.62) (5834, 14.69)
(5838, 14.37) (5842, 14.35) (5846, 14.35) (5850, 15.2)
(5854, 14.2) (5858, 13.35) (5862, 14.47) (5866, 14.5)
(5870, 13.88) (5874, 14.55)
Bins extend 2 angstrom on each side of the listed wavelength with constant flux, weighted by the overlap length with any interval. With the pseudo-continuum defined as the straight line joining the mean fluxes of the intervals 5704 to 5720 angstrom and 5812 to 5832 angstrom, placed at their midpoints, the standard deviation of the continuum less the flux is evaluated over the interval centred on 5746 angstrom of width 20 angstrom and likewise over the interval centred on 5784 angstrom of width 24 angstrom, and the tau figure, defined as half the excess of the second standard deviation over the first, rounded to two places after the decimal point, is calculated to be 0.03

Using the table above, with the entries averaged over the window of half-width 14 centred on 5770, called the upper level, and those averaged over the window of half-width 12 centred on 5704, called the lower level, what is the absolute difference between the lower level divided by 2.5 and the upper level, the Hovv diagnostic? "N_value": 8.95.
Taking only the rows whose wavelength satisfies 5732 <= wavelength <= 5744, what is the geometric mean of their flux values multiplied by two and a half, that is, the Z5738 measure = 35.7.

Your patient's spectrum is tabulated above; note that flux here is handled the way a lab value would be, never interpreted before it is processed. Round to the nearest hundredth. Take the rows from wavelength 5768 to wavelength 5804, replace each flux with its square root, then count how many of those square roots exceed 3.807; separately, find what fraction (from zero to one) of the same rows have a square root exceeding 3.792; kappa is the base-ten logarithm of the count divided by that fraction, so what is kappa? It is 0.88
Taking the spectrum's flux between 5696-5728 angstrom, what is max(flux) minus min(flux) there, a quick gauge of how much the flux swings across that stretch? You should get 1.53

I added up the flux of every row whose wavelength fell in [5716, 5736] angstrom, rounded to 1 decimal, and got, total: 71.8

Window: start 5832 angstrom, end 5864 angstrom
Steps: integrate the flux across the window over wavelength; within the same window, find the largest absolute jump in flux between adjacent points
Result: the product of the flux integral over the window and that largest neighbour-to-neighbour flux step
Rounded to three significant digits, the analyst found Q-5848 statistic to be 515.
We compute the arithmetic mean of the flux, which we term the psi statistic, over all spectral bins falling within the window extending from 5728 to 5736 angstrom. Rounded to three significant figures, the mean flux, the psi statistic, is 14.7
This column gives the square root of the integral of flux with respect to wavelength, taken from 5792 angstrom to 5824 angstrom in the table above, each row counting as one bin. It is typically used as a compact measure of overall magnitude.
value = 21.5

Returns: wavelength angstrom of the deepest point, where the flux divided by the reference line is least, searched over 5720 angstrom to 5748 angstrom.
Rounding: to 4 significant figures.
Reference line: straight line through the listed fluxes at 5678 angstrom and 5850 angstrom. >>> 5738 angstrom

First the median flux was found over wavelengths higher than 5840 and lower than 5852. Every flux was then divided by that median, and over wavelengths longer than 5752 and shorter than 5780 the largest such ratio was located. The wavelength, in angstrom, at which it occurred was 5774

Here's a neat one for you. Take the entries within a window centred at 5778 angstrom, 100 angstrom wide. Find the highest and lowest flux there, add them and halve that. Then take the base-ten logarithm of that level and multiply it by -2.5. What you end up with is -2.89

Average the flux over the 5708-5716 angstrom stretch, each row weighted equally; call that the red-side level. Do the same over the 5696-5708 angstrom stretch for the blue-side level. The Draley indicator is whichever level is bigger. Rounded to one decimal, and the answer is 13.5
